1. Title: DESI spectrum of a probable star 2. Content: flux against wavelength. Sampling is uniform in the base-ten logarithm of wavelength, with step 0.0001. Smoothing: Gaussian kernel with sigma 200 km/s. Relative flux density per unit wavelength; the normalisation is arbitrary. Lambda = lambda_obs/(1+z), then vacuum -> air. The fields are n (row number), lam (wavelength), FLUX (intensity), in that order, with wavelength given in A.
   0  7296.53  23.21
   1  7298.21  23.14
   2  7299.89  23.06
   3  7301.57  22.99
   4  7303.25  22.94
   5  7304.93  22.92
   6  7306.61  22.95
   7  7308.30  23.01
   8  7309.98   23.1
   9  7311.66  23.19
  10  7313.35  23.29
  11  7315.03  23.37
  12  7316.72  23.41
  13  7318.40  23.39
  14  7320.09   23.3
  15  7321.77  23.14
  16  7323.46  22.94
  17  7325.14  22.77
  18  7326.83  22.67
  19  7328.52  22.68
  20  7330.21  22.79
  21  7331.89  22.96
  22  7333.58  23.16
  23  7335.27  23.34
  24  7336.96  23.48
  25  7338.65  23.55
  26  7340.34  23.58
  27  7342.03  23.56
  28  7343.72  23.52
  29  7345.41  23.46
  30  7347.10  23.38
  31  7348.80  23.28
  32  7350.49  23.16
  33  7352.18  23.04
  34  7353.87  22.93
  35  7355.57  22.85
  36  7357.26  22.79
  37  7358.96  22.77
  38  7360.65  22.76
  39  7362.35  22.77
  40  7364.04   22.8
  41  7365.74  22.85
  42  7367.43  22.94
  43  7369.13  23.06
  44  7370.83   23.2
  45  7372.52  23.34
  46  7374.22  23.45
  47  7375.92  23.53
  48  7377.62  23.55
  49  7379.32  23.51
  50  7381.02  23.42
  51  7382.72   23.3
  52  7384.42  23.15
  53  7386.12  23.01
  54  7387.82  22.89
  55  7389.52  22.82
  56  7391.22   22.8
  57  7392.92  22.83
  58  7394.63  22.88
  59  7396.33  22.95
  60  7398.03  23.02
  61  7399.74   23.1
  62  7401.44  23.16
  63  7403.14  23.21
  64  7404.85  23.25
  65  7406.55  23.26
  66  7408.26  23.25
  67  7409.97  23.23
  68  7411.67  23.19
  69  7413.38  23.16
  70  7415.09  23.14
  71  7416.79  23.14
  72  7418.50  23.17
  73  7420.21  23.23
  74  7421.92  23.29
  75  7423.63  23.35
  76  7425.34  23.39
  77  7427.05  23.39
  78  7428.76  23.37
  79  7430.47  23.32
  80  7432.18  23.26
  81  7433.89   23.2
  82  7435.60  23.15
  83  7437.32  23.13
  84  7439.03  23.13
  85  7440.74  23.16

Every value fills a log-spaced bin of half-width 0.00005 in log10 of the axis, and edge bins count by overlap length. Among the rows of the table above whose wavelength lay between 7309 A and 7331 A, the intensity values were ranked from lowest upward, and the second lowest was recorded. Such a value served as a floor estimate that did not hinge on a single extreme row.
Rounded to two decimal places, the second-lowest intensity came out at 22.68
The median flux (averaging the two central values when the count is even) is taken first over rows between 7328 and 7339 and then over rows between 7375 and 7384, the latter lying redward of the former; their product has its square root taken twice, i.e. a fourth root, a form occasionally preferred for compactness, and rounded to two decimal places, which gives 4.83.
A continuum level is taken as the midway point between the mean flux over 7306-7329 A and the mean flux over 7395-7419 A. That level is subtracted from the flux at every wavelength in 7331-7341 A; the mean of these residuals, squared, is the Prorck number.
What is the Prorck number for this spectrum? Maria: 0.05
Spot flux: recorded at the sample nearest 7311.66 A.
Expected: 23.19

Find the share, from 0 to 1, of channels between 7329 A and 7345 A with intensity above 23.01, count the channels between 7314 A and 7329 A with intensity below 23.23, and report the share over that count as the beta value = 0.16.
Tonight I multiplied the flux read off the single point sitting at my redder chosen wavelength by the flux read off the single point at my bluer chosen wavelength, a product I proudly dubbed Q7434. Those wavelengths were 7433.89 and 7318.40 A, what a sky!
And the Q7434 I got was 543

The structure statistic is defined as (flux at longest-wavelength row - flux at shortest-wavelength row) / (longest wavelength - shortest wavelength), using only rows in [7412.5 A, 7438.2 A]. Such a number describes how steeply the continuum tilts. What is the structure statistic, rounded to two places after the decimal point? 0.00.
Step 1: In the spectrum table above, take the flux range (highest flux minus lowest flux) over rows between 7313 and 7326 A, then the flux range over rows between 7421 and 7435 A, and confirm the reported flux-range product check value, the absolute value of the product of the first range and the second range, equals 0.12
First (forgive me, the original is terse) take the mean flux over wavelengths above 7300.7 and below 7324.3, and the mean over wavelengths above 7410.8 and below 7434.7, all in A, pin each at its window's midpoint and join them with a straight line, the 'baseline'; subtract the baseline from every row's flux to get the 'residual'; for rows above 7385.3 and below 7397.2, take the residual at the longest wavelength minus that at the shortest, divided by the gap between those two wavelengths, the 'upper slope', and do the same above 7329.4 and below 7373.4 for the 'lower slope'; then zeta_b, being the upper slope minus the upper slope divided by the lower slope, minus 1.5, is -0.92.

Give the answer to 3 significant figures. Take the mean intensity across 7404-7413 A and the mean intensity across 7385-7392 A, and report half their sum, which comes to 23.1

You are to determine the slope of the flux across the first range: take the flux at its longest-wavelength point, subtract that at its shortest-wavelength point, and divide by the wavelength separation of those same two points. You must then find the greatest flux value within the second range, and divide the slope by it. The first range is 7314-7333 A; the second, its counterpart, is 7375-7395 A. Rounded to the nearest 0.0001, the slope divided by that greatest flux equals -0.0010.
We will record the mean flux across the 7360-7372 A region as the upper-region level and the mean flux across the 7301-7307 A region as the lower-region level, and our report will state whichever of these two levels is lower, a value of 22.9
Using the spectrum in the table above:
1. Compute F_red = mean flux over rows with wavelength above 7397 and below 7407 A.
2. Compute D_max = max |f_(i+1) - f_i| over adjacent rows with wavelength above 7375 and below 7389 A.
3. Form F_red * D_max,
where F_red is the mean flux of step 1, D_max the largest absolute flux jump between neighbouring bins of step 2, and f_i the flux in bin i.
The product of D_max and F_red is 3.5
